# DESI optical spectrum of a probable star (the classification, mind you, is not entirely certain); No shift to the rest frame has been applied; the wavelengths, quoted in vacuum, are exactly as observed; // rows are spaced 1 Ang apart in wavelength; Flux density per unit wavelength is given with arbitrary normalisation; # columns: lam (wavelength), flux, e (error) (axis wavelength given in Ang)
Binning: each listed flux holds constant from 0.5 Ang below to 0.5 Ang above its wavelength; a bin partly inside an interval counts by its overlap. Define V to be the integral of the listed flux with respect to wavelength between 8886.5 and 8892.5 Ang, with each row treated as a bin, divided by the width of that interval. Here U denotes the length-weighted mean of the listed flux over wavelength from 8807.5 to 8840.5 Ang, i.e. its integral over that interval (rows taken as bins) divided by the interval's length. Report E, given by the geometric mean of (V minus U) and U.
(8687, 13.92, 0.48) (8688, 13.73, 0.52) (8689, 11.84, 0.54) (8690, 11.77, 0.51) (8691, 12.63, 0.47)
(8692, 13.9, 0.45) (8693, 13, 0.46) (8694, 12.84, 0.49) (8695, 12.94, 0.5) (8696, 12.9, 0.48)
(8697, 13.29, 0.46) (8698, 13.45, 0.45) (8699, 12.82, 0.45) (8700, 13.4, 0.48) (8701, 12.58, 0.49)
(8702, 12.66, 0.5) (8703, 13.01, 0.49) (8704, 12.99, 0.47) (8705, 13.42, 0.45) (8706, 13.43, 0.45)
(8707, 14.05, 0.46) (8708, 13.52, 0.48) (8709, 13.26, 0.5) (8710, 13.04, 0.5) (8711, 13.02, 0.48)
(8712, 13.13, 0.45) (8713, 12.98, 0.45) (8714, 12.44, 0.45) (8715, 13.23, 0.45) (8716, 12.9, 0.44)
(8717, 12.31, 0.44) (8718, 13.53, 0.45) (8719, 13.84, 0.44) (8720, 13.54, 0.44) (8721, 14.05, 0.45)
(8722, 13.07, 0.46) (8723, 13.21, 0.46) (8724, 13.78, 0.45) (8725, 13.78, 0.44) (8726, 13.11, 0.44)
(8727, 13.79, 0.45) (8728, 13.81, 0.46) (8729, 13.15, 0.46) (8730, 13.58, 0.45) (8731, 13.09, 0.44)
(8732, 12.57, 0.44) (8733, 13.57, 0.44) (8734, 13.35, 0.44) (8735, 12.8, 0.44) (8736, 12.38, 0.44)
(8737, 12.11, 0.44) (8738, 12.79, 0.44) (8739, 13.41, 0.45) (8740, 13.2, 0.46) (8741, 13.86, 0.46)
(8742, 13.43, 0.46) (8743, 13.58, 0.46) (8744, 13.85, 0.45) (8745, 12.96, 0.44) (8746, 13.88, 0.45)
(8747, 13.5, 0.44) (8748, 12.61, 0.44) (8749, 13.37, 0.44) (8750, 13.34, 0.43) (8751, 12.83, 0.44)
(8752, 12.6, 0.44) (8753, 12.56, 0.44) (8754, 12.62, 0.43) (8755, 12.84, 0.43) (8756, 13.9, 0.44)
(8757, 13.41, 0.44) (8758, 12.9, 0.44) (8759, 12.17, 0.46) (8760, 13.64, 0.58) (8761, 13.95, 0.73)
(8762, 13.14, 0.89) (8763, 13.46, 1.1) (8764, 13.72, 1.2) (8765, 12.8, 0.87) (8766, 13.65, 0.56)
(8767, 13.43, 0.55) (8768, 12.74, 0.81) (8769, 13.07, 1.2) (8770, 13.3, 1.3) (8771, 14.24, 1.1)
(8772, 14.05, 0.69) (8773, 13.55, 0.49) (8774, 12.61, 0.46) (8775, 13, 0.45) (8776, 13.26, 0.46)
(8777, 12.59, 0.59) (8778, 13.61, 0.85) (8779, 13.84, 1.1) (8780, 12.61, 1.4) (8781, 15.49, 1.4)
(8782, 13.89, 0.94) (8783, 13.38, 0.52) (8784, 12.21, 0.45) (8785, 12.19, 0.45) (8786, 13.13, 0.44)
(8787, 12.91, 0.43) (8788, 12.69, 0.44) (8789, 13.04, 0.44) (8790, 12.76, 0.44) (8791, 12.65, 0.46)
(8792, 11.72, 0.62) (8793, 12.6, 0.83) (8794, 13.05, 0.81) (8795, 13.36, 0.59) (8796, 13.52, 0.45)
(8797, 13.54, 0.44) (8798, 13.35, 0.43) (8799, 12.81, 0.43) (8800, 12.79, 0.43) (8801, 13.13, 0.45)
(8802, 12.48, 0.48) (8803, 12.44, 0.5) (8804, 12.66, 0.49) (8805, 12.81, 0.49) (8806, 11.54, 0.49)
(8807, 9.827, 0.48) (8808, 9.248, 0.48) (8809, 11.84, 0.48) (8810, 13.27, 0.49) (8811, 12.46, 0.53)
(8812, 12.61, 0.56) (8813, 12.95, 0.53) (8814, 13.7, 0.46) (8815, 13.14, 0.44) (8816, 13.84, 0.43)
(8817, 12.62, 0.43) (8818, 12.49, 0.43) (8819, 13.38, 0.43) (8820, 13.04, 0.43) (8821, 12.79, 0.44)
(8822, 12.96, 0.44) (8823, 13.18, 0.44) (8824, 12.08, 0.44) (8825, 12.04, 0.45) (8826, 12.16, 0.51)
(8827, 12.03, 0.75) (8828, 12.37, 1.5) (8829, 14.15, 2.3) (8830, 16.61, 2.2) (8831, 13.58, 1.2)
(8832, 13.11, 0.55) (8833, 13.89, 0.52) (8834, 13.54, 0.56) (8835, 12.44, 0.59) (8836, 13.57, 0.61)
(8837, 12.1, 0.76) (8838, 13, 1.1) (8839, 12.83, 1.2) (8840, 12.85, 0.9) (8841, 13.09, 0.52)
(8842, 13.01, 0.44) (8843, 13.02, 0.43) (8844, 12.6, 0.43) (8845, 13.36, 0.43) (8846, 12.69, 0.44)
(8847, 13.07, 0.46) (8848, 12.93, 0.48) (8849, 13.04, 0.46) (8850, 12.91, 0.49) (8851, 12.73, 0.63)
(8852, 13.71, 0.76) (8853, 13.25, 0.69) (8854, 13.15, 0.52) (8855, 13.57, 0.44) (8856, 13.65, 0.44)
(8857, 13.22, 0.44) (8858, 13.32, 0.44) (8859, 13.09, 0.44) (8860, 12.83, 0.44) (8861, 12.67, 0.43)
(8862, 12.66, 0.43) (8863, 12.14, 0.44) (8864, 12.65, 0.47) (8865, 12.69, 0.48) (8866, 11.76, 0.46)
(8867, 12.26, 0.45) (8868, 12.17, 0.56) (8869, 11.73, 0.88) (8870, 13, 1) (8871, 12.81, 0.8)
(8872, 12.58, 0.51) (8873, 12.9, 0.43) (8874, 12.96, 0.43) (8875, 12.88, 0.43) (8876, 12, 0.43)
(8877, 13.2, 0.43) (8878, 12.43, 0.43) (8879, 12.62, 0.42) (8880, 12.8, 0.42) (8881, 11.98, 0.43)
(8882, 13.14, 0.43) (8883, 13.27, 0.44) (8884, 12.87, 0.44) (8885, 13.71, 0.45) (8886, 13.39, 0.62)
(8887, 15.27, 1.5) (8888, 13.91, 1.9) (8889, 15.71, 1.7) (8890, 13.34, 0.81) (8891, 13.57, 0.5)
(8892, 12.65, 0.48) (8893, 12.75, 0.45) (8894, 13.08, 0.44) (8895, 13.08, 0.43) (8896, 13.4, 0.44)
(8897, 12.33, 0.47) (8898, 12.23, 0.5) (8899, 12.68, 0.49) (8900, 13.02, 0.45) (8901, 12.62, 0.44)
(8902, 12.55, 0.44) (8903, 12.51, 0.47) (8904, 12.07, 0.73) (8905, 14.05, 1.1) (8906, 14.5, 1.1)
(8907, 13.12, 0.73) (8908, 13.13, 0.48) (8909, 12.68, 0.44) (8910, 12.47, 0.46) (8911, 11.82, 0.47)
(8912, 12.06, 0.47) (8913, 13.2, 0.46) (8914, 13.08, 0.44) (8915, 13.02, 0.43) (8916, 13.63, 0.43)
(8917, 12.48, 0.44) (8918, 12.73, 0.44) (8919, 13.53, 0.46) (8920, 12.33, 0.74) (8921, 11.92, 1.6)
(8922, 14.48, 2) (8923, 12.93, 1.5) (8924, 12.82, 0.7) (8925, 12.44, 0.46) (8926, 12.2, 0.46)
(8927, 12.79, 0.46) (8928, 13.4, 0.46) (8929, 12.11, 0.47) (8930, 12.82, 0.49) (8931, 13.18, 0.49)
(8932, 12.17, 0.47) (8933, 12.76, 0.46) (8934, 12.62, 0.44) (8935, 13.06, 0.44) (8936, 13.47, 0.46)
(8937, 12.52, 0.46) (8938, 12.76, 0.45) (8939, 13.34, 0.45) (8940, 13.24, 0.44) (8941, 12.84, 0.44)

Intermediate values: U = 12.9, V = 14.1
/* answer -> 3.89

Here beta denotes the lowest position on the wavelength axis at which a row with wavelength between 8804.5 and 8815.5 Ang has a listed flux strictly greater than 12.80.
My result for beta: 8805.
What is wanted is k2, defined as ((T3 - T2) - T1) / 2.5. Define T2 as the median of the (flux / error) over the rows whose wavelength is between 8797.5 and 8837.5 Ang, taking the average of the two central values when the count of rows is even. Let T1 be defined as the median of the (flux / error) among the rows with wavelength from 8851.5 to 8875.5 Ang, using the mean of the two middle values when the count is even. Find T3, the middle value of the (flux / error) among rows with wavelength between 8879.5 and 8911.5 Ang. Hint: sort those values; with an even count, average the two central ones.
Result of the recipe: -10.5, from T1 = 27.4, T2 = 26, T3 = 27.1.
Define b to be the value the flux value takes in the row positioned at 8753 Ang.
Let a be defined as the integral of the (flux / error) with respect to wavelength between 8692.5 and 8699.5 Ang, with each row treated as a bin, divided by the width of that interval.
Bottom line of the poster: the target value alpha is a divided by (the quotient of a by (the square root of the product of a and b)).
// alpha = 18.7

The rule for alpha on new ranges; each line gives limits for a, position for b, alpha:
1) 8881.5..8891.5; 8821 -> 16.5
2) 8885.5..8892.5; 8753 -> 14.6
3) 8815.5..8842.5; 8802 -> 16.6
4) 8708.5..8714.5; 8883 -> 19.1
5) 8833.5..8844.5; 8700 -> 16.9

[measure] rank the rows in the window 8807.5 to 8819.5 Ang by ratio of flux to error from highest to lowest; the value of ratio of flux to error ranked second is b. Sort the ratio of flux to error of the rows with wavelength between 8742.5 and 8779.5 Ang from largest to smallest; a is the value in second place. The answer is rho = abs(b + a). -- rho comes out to 62.1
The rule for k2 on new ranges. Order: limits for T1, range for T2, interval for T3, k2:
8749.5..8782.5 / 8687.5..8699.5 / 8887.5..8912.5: -9.6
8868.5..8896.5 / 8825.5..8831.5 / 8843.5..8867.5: -4.0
